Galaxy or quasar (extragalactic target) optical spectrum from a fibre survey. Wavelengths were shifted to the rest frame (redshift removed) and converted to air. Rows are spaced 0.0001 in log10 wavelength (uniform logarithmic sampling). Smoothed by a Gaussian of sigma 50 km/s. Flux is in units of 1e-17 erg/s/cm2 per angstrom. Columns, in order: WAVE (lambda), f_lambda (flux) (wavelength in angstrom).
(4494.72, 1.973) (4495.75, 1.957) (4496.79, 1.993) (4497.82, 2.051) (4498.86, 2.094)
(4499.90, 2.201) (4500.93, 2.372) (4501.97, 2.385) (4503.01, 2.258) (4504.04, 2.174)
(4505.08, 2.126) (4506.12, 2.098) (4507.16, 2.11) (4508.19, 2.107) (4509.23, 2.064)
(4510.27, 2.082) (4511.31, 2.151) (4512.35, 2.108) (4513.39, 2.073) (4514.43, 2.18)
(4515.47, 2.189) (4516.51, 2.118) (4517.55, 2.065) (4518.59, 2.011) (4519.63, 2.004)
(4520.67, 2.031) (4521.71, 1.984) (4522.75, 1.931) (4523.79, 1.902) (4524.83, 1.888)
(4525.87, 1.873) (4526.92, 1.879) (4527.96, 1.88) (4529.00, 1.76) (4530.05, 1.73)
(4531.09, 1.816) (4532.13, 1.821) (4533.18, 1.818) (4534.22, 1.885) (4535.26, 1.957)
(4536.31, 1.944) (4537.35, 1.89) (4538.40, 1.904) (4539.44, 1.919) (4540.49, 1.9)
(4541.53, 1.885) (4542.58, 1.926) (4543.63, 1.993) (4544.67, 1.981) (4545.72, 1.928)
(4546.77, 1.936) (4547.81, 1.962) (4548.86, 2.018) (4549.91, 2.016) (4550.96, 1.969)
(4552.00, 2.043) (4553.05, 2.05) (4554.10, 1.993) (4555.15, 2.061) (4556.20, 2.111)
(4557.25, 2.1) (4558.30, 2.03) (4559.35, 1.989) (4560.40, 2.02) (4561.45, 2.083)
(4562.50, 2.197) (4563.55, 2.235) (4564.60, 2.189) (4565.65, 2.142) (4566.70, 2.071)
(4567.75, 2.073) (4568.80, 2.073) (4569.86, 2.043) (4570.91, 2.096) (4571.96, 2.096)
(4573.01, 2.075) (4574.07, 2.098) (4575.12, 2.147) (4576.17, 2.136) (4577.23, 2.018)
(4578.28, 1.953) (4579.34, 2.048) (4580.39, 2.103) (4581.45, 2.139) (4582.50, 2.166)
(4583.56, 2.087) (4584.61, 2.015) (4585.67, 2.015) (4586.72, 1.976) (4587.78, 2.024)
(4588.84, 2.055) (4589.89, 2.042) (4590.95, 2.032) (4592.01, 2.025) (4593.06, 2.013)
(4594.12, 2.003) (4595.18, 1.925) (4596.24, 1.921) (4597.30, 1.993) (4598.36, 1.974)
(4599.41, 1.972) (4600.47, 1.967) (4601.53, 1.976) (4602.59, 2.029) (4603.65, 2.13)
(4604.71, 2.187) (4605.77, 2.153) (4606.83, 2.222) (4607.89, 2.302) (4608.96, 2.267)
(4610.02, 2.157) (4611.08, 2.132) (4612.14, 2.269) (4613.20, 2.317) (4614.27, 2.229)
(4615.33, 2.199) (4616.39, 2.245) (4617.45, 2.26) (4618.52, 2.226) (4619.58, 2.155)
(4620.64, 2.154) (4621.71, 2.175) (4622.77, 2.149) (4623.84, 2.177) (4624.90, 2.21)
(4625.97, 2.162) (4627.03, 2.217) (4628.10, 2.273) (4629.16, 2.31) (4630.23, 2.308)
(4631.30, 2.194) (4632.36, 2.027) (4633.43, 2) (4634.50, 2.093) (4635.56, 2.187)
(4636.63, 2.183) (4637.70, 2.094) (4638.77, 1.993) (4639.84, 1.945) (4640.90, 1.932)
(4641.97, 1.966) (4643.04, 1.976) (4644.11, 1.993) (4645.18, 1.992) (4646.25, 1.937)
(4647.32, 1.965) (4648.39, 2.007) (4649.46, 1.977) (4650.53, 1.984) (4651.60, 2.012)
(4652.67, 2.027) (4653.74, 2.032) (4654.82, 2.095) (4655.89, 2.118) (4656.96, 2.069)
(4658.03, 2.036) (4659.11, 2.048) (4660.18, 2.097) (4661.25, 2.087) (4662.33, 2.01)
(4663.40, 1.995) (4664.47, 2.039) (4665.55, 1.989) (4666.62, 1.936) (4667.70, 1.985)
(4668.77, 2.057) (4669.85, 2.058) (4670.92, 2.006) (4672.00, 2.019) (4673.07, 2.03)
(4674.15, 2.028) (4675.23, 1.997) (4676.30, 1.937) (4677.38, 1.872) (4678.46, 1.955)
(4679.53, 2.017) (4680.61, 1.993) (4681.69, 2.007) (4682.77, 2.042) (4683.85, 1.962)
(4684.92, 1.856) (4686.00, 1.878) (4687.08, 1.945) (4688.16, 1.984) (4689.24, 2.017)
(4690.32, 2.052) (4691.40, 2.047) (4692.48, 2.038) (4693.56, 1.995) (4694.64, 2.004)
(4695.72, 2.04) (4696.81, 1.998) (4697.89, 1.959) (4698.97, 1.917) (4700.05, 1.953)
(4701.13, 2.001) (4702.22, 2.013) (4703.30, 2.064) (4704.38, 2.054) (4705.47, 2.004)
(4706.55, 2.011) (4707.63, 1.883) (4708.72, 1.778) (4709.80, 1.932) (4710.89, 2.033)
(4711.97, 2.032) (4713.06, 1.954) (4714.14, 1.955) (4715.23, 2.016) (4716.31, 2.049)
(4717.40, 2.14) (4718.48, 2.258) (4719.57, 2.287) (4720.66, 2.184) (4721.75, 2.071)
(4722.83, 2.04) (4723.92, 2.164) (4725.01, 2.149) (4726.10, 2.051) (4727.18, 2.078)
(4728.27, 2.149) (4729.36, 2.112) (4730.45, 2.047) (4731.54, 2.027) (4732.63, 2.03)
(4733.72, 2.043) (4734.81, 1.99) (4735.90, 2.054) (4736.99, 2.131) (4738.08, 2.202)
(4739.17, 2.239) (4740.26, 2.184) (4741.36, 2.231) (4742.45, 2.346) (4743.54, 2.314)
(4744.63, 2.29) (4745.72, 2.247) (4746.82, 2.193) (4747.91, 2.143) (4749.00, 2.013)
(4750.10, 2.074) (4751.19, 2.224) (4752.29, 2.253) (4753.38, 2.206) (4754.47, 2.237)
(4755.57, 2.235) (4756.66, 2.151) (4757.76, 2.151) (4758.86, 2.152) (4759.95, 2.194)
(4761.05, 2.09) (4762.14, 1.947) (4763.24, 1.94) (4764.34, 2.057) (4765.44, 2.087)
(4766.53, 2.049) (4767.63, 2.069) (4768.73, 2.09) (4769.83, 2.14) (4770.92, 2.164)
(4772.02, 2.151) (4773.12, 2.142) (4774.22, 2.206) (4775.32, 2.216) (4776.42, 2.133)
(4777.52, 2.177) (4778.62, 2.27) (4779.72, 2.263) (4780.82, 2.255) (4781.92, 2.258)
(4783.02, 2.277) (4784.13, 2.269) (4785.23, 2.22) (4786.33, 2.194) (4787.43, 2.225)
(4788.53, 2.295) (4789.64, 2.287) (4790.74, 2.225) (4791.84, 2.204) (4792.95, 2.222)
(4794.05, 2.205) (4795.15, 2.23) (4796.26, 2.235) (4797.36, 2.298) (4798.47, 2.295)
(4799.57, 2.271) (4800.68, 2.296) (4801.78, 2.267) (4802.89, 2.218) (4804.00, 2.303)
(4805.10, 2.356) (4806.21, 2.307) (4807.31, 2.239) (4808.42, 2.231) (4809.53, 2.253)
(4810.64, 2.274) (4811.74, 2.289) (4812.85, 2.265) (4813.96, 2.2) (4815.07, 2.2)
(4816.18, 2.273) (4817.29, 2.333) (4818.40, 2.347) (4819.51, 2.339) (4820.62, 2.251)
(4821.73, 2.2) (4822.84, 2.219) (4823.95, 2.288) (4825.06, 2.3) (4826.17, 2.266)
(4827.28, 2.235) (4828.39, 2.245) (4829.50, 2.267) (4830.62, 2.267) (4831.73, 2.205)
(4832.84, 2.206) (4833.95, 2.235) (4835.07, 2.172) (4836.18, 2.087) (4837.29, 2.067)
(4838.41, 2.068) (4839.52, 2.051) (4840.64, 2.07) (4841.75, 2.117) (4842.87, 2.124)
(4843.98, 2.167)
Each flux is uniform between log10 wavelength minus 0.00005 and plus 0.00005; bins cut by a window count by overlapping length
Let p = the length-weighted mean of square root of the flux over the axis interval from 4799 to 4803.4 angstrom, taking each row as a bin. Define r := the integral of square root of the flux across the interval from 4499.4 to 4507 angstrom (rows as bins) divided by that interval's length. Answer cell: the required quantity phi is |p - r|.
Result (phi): 0.014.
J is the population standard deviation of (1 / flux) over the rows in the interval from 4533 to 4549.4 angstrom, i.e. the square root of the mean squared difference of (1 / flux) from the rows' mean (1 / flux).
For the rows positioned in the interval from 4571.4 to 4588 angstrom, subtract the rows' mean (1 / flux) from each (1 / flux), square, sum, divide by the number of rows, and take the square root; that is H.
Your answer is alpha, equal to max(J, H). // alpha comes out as 0.015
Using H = 0.015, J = 0.013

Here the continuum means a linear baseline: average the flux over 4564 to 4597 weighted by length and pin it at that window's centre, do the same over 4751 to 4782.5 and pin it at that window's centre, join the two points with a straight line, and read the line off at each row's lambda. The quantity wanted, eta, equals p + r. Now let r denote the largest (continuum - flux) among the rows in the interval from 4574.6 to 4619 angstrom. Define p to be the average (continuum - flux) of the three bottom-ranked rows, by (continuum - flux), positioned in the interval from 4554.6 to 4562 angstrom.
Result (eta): 0.09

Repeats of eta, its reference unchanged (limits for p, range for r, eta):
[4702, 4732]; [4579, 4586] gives -0.07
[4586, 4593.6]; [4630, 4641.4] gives 0.18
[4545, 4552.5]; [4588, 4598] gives 0.16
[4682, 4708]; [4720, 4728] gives 0.16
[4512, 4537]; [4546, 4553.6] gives -0.03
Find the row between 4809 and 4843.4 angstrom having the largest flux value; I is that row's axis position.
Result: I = 4818.40 angstrom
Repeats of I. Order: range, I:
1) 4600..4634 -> 4613.20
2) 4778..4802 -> 4797.36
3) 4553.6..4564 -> 4563.55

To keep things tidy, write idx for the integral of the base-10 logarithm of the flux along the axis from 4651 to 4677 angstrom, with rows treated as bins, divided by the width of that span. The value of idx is 0.307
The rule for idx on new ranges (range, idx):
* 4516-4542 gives 0.281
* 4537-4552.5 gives 0.290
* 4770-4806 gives 0.350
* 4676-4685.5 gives 0.292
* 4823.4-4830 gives 0.356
